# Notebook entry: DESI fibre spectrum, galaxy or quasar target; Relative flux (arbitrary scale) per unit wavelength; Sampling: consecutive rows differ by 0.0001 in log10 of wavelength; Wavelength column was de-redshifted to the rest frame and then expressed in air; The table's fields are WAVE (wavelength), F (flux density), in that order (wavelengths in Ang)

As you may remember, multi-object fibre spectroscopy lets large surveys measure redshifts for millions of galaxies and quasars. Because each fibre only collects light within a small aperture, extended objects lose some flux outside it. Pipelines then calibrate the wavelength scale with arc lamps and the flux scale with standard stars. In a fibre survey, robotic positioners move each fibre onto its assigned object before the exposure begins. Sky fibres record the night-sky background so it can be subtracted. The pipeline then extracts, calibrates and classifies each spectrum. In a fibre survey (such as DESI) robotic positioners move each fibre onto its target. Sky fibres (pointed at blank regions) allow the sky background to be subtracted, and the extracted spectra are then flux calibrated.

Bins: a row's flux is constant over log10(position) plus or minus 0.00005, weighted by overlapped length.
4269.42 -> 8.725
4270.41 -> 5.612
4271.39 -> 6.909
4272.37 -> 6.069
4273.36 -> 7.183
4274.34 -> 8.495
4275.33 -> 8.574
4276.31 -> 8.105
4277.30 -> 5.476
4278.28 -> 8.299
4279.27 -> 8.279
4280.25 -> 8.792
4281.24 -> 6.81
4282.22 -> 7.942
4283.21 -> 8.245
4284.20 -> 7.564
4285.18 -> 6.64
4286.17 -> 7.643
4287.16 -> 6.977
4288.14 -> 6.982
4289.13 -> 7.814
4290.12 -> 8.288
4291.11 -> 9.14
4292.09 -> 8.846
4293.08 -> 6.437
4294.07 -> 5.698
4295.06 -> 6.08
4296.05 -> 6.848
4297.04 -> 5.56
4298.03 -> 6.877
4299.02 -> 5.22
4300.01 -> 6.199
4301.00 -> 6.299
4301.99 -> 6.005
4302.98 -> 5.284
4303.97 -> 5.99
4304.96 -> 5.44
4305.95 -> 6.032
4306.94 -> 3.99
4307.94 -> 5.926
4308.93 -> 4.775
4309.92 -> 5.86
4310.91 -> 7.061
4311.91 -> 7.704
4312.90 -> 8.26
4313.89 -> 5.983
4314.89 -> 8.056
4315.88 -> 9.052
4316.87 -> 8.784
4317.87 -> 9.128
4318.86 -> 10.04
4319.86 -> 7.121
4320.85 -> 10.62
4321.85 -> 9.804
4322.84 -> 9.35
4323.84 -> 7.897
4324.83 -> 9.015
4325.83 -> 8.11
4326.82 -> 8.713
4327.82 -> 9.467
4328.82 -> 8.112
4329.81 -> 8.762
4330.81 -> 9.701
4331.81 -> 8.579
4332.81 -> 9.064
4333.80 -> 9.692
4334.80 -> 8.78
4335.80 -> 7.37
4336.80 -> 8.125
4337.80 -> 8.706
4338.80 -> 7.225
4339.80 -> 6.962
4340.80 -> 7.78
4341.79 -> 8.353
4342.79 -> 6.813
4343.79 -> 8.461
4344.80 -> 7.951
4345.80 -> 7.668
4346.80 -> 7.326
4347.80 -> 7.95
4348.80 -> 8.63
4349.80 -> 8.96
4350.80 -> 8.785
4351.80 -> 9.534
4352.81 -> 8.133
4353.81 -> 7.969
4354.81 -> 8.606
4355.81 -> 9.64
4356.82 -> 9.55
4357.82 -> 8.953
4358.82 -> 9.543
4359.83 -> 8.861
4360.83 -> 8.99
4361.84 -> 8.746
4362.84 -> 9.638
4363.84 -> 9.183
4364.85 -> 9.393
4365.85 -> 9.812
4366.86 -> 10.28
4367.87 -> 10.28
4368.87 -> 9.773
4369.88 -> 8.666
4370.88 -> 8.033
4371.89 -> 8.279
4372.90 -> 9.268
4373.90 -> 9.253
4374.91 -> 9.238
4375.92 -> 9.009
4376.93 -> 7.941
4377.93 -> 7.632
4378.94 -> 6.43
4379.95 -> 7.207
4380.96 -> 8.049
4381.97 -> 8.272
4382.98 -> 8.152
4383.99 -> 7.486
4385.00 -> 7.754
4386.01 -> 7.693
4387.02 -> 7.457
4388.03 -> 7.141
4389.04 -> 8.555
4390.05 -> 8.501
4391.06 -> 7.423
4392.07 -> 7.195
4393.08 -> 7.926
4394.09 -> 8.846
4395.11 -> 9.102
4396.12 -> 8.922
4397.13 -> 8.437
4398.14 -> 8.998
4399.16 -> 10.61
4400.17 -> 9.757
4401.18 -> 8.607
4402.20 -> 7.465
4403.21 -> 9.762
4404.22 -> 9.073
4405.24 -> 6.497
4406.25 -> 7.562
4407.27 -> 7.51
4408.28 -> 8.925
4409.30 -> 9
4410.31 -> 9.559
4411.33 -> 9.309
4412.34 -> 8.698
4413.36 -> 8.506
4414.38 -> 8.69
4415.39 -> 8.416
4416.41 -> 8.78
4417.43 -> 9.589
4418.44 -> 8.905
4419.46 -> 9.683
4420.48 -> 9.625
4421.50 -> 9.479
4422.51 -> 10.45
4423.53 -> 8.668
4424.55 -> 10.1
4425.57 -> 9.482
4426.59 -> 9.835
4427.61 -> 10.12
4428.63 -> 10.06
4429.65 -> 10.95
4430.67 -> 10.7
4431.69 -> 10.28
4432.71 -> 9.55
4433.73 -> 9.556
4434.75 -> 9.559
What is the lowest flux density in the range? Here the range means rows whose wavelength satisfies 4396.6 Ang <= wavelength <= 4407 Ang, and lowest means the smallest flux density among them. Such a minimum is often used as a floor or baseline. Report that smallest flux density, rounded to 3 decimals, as 6.497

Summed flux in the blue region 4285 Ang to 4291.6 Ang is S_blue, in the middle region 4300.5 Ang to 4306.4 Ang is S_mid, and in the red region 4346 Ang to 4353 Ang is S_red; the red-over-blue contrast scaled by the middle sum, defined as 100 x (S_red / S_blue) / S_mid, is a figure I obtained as 3.2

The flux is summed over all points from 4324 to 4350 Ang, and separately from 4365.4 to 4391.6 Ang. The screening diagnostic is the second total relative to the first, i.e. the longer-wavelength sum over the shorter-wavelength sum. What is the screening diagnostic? 1.0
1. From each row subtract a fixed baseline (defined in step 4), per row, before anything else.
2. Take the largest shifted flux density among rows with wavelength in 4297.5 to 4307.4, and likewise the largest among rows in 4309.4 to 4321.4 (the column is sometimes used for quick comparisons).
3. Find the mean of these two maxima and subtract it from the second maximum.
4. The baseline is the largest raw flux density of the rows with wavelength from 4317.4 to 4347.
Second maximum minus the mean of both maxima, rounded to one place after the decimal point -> 1.9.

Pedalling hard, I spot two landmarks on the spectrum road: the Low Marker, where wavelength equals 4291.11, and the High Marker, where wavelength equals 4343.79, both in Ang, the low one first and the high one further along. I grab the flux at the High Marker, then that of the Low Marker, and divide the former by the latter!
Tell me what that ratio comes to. 0.93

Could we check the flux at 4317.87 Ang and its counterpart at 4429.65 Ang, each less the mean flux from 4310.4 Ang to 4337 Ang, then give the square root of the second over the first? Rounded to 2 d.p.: 2.12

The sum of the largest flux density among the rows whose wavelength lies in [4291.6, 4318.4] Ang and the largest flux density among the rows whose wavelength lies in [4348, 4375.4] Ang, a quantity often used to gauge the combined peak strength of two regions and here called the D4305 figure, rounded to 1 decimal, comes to 19.4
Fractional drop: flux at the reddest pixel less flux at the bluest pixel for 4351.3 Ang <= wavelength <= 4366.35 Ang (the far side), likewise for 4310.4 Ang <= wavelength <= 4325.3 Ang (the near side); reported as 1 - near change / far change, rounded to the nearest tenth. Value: -6.0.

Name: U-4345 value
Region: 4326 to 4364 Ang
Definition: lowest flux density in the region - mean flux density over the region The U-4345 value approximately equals -1.7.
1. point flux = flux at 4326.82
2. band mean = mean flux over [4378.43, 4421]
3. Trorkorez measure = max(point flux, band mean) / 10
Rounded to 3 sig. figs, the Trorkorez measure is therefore 0.871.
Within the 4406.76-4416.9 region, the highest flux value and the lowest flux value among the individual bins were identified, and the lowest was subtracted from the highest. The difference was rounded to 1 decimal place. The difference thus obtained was 2.0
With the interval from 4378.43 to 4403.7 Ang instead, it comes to 4.2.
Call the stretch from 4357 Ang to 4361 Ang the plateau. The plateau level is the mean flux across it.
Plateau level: 9.1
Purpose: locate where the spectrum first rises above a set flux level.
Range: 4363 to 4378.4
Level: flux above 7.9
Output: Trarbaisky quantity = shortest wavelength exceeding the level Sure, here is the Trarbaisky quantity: 4363.84 Ang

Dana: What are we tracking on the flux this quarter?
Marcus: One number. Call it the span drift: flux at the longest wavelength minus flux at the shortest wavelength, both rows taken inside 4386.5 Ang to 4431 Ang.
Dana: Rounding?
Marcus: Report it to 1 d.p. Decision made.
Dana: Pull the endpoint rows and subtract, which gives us 3.2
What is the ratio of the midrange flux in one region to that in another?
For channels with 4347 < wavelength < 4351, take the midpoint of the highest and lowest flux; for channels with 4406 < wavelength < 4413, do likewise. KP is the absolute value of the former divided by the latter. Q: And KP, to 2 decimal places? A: 0.99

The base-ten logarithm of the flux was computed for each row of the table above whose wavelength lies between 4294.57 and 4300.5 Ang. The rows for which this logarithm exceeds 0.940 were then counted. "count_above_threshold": 0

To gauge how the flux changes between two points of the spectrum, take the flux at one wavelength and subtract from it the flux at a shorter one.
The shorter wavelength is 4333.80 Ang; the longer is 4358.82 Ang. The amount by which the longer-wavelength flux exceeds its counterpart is 0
